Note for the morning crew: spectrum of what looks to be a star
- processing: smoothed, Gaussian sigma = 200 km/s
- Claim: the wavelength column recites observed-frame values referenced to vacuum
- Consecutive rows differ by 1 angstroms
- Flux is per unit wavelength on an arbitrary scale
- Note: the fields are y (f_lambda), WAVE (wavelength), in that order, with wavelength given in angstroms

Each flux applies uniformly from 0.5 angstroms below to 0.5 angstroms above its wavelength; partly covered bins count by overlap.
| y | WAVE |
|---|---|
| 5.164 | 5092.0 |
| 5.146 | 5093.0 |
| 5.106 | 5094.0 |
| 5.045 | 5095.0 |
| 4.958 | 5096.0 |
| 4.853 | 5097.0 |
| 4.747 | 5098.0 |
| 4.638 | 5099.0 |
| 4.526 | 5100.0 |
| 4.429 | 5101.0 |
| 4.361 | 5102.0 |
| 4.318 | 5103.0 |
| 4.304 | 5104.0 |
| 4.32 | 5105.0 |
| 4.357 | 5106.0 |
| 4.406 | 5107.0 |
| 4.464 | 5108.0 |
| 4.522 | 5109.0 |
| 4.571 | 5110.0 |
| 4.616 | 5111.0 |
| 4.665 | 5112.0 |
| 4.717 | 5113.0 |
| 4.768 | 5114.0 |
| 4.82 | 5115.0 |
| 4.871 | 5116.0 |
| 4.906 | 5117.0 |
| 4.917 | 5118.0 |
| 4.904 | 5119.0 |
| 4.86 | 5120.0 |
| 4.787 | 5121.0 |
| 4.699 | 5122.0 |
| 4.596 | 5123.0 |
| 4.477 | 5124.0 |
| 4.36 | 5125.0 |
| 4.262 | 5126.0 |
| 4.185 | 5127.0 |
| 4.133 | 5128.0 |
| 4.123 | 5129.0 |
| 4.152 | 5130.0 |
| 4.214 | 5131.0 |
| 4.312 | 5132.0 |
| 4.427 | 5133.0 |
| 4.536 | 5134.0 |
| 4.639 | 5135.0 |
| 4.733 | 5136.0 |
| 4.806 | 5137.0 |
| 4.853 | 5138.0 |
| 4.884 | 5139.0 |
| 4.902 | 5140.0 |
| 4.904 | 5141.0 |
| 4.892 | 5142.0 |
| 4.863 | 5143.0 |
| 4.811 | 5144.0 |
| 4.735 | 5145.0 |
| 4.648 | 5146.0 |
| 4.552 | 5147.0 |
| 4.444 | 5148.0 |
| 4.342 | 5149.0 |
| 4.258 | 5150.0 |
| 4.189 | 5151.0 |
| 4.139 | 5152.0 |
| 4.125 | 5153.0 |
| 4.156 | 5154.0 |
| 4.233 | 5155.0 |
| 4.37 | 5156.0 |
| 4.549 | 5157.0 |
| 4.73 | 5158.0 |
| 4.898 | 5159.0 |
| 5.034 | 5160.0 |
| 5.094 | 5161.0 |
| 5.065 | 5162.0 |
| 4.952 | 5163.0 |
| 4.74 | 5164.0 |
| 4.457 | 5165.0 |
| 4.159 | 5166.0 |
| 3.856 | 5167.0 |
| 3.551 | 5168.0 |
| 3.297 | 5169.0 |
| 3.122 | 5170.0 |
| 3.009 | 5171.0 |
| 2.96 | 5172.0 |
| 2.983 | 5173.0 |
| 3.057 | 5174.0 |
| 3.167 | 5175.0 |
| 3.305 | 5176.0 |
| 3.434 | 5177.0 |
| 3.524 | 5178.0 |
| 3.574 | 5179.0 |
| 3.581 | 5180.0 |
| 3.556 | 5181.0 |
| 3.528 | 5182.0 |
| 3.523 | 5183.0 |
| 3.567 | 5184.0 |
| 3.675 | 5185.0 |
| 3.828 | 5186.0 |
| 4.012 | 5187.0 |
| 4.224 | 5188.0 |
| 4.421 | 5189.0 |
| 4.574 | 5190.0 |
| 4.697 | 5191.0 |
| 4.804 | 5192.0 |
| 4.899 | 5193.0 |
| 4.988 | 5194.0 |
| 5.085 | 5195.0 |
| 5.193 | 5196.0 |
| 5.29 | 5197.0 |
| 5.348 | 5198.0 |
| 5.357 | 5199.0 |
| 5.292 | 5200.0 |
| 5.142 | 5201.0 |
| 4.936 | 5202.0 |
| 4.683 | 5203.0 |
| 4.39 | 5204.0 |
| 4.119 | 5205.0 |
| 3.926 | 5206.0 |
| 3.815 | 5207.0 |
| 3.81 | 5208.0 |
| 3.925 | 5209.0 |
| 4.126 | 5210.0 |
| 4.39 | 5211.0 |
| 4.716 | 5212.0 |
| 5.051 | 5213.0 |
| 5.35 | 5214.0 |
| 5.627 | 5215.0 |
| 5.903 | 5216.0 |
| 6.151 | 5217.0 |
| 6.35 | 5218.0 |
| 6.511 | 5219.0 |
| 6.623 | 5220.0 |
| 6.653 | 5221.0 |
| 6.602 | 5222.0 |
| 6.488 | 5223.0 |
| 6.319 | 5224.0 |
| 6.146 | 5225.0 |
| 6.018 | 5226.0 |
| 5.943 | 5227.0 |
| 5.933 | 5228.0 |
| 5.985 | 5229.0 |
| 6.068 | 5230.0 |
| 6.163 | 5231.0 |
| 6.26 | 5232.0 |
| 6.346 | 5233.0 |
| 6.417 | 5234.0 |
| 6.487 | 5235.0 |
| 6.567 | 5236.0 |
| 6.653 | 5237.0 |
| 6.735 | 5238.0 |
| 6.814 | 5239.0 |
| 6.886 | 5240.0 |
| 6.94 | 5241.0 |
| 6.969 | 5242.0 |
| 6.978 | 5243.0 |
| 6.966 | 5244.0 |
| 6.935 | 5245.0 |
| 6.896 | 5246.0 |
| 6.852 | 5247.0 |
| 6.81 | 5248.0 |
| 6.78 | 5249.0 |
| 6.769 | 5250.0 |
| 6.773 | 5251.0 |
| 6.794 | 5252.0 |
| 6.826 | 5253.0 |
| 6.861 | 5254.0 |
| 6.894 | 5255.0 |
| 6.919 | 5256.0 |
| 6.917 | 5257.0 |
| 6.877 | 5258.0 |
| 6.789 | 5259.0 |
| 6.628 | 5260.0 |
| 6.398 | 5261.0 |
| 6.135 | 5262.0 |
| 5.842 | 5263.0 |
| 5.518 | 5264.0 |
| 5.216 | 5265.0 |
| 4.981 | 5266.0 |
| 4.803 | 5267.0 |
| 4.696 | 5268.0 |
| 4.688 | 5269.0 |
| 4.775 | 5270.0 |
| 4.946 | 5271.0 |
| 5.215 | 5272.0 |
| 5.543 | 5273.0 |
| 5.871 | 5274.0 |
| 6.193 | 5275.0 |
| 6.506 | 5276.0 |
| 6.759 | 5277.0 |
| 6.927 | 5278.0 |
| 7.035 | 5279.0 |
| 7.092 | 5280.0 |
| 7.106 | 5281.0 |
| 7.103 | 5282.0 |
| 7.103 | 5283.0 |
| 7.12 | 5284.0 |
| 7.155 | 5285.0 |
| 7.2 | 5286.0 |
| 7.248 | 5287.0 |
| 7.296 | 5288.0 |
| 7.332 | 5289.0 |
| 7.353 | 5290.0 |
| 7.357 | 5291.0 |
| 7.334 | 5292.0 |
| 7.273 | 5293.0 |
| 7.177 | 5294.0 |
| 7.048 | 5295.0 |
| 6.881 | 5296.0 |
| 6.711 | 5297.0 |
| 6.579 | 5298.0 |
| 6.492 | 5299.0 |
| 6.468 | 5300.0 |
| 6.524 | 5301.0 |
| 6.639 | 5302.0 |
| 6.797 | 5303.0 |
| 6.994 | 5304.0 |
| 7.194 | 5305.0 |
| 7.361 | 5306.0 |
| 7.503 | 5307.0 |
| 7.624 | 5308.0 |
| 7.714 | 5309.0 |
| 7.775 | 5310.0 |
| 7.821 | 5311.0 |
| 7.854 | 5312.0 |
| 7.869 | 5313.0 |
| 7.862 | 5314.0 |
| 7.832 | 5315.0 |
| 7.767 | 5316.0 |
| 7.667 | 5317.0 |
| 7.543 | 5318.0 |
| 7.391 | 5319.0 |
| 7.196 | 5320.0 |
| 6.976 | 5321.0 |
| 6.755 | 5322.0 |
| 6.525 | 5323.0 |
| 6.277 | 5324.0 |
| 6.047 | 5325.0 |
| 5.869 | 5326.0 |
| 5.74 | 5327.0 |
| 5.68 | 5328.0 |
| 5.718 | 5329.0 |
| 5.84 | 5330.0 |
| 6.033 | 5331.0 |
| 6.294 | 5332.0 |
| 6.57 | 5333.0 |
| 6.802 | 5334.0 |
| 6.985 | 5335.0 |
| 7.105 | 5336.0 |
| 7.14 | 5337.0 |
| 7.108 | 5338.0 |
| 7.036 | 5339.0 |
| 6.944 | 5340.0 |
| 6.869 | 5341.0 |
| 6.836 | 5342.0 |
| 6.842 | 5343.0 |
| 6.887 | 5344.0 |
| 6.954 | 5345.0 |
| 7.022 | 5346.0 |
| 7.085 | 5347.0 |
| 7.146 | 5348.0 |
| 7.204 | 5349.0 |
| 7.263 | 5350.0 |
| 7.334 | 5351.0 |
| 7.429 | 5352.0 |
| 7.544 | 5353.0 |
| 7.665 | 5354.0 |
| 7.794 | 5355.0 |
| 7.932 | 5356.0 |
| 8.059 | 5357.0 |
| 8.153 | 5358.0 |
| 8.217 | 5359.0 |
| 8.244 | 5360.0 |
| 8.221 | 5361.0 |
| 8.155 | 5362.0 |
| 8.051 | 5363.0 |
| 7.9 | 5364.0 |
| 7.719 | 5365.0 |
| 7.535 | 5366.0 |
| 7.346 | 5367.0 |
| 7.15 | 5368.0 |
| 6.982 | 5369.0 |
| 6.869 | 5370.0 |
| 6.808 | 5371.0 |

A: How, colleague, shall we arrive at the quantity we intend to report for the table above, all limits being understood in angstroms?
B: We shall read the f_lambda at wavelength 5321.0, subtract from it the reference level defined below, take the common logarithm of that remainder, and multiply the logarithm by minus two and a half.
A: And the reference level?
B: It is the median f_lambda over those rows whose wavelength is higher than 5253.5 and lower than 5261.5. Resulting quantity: 2.43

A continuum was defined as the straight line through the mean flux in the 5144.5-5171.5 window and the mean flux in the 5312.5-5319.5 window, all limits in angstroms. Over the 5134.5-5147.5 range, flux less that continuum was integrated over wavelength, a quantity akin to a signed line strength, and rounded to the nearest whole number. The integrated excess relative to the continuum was 11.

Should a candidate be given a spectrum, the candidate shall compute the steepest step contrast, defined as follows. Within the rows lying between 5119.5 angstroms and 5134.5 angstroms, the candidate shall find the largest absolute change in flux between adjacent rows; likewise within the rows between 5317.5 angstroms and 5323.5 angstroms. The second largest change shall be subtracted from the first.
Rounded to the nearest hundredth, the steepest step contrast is -0.11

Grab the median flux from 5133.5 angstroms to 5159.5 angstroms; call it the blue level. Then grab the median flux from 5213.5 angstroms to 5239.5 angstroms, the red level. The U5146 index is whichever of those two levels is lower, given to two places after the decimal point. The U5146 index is 4.64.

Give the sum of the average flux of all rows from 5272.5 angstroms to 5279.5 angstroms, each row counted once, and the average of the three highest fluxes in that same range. 13.3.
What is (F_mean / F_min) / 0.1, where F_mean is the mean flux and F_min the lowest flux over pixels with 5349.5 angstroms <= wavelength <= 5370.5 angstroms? 11.2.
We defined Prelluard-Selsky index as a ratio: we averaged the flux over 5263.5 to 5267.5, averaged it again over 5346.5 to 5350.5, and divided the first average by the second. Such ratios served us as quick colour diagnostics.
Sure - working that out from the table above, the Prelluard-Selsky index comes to 0.71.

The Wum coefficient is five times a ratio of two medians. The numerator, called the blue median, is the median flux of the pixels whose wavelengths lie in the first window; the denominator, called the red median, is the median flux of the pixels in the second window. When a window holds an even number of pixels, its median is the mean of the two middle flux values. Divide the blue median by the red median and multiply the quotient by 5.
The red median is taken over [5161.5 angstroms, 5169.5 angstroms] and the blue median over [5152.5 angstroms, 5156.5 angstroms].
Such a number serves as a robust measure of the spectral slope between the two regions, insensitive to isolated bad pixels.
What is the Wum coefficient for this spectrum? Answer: 4.9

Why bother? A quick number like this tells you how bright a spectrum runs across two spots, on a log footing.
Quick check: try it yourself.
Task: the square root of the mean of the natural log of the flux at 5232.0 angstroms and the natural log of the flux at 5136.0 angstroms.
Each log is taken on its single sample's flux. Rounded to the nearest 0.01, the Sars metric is 1.30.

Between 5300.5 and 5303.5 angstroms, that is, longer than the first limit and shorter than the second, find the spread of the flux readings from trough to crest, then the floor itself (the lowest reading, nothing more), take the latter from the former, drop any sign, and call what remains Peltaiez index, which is 6.3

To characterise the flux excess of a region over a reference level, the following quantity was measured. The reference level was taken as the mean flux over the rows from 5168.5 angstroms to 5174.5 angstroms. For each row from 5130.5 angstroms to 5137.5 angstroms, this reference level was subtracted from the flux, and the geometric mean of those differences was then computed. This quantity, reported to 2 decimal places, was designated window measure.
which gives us 1.44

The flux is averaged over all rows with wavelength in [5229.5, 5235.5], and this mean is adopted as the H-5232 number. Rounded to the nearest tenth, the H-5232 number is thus 6.3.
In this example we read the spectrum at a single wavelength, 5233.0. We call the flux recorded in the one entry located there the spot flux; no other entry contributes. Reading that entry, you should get 6.346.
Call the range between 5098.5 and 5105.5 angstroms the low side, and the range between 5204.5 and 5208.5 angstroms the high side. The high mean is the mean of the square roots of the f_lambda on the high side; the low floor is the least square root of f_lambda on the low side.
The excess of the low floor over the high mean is 0.1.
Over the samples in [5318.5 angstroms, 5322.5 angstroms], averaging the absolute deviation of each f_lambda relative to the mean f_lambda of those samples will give 0.214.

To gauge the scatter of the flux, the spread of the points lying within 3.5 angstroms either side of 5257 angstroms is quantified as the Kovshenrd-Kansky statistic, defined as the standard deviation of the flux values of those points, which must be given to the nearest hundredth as 0.10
